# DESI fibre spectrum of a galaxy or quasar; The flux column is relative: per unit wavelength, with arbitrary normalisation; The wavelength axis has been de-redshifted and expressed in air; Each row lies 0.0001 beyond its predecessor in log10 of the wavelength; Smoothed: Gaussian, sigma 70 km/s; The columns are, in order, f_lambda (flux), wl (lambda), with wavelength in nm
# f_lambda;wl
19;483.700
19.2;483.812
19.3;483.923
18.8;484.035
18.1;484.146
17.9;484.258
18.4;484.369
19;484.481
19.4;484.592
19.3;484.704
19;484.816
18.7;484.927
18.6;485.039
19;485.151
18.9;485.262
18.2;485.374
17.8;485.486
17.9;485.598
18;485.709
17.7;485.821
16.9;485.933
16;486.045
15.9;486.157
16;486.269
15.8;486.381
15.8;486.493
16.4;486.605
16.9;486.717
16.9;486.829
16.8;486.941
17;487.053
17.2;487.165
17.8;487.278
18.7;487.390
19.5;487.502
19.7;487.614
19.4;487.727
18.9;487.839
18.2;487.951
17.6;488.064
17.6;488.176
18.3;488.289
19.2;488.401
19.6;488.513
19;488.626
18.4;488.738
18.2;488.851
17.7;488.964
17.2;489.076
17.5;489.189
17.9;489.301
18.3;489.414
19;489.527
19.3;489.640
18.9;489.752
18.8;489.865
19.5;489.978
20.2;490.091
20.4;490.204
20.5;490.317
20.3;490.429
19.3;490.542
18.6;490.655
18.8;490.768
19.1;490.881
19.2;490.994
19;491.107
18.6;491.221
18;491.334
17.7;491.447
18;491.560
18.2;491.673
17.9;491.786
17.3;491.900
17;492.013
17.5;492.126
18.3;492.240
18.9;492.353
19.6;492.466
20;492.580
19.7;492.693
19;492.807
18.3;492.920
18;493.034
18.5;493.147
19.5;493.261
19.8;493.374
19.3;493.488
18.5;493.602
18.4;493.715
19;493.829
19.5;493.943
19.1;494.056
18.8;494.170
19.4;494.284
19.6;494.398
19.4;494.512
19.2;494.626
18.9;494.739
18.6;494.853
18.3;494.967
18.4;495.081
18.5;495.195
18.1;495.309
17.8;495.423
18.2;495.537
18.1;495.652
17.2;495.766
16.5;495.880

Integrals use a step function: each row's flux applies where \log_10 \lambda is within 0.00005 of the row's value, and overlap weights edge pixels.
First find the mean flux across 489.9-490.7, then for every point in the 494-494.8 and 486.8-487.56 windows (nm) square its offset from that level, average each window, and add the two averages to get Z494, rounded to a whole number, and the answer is 6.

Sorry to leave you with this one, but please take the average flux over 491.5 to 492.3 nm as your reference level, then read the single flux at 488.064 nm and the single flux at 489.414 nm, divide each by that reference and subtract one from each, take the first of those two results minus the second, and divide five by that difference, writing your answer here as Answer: -127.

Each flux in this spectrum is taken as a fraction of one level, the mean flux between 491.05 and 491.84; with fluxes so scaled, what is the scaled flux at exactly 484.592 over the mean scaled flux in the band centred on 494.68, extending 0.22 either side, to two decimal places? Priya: 1.02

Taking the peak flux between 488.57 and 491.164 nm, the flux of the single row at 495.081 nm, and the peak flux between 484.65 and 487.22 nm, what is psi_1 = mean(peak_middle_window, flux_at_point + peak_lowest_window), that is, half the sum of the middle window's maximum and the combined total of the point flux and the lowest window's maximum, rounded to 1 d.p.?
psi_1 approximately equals 29.1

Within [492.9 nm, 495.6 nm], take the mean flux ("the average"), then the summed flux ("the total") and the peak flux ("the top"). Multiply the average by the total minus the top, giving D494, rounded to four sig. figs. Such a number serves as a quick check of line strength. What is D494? 8107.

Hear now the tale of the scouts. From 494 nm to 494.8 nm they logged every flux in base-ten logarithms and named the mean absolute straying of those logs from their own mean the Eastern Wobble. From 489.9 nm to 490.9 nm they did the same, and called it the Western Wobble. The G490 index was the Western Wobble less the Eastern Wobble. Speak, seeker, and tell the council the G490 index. 0.0089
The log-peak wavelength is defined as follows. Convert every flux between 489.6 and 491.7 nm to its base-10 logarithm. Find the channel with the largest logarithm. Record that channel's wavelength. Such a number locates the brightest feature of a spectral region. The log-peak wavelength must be 490.317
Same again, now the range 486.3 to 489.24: 487.614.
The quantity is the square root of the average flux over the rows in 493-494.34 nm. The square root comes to 4.36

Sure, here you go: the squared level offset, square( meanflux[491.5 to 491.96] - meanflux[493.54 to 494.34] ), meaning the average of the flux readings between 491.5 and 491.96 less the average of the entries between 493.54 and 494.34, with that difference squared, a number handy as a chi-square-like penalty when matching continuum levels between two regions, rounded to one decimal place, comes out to 1.2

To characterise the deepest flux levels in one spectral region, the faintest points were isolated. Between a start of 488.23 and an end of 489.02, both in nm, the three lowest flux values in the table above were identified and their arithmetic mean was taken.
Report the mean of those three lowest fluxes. 18.1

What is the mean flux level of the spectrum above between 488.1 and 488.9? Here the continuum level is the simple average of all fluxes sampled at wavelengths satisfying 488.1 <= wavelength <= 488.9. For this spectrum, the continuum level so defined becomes 18.6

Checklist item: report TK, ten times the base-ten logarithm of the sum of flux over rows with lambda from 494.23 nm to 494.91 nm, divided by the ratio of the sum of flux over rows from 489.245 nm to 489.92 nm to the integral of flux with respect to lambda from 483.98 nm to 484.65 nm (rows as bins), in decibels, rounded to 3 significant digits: 11.1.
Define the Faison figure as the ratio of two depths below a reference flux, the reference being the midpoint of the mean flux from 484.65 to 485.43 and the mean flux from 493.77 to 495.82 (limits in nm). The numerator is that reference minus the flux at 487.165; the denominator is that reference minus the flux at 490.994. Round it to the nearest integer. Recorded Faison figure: -3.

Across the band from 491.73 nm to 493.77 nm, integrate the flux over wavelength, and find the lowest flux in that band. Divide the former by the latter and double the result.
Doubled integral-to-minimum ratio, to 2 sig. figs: 4.5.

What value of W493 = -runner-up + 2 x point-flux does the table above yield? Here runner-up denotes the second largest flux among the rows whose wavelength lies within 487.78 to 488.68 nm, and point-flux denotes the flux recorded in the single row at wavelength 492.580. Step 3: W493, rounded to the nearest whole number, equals 21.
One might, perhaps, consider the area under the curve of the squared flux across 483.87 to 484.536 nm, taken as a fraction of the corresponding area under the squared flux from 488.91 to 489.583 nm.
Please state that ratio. 1.06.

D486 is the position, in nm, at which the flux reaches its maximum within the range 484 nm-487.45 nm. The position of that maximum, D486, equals 484.592 nm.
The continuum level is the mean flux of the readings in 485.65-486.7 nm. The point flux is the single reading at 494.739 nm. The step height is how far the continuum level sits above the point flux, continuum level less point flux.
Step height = -2.4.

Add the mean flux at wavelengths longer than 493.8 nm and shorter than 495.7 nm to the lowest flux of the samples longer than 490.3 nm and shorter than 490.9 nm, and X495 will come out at 37.4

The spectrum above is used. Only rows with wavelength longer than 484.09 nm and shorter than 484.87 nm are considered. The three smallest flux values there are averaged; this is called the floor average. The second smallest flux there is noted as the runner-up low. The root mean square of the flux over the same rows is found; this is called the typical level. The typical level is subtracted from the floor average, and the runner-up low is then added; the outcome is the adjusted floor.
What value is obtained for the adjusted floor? 17.5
